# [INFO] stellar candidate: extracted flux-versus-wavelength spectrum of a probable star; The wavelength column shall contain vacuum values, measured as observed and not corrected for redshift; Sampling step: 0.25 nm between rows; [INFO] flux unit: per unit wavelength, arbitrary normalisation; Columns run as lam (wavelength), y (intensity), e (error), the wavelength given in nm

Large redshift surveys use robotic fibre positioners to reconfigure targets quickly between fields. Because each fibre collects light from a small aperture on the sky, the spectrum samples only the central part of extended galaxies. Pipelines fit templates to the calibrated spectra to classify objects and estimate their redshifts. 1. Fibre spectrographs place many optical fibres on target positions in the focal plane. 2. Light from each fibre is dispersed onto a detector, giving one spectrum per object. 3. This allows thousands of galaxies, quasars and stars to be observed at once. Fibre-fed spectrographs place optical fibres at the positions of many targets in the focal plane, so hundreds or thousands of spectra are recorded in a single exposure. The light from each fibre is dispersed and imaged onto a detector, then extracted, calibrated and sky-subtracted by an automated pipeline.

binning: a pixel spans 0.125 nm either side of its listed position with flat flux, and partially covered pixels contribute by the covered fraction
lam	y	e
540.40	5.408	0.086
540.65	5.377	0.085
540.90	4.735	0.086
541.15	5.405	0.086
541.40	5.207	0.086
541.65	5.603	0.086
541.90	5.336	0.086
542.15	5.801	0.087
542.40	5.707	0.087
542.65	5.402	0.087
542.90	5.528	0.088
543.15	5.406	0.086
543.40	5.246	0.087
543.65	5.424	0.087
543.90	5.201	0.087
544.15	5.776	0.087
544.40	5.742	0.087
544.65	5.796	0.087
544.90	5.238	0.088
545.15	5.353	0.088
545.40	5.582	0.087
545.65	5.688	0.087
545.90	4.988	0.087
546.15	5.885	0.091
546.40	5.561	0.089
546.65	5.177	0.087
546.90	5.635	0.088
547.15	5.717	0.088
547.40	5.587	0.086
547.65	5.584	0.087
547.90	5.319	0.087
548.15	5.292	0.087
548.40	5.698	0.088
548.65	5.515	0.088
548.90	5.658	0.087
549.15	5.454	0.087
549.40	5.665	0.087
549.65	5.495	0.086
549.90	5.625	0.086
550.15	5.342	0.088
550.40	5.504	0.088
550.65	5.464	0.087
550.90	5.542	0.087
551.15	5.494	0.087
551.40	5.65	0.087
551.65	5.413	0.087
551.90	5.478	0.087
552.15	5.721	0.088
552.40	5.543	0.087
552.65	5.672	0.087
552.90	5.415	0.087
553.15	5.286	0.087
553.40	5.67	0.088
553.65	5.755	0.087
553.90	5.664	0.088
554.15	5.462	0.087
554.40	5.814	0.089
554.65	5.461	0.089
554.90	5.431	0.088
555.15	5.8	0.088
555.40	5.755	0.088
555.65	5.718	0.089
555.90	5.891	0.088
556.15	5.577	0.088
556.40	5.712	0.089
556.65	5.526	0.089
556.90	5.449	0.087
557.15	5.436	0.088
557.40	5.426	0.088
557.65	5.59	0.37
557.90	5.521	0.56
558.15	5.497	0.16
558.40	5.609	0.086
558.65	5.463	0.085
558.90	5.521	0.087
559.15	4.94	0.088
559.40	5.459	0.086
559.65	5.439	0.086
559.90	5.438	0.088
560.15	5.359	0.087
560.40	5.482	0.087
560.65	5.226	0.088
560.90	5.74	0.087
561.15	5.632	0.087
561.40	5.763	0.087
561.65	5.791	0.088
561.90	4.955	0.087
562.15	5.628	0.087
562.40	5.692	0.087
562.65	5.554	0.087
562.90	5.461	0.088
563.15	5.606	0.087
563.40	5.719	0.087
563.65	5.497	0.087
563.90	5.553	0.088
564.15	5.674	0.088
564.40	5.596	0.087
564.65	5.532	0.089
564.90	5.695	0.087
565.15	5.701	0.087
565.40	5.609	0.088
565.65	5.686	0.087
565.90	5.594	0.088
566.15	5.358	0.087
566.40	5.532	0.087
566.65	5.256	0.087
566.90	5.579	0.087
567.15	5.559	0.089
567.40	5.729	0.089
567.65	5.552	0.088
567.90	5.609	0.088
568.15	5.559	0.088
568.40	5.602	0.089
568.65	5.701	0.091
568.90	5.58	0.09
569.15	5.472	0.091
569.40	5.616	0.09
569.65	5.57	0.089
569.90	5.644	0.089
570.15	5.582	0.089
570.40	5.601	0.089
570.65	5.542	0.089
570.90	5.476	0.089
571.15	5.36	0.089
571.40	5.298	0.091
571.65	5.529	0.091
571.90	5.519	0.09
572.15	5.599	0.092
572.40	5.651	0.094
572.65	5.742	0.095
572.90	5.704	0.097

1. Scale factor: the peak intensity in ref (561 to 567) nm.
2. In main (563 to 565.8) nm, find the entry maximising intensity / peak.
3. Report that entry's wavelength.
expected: 563.40 nm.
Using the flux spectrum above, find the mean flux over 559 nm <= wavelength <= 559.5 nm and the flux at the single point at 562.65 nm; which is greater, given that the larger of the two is 5.55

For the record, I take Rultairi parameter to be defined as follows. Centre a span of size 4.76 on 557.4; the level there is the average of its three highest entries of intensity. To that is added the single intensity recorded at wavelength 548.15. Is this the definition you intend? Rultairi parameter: 11.1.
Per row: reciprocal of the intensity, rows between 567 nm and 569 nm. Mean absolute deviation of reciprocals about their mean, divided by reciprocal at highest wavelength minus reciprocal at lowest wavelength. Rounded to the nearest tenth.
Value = -2.4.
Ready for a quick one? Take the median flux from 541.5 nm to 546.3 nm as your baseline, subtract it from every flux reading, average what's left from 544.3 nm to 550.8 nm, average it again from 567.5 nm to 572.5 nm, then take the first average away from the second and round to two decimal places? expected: 0.03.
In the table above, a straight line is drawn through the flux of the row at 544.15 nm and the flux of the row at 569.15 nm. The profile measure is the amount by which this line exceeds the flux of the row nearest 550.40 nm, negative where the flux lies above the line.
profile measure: 0.196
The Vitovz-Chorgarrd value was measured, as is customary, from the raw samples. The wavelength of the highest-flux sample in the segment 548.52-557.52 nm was 555.90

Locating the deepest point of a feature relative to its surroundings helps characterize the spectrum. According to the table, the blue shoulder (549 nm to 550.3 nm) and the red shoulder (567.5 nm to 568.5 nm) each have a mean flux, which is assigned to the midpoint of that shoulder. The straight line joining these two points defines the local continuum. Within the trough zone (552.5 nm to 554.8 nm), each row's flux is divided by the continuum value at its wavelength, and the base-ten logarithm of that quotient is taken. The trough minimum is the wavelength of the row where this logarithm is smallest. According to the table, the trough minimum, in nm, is 553.15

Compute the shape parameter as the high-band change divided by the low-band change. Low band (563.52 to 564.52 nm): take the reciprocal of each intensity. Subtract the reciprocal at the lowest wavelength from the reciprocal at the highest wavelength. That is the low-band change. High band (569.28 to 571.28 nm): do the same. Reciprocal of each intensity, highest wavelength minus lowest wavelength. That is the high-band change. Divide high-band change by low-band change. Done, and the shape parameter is -2.6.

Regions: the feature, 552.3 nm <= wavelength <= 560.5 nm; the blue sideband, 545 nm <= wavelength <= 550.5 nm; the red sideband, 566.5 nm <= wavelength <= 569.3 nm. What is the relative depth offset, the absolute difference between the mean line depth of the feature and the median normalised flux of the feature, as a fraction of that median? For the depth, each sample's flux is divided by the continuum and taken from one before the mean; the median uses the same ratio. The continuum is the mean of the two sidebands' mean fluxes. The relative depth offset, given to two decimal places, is 1.00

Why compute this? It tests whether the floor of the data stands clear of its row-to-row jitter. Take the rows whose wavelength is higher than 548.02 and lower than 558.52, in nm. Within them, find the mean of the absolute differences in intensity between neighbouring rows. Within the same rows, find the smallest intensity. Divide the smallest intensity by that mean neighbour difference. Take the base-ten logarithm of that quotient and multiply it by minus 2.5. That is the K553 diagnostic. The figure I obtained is -3.8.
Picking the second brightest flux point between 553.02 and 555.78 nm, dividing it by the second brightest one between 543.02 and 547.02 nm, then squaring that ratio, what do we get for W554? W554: 1.00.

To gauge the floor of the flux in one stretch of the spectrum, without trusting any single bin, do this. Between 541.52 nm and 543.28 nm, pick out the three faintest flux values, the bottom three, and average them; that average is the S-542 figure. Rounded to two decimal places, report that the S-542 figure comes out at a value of 5.38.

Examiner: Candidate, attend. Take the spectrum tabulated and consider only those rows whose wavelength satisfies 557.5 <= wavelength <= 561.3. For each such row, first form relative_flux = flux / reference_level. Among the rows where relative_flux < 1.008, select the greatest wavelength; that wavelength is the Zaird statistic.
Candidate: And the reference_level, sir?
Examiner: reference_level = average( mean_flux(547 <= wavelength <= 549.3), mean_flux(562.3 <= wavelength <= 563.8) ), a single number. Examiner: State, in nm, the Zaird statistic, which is 560.65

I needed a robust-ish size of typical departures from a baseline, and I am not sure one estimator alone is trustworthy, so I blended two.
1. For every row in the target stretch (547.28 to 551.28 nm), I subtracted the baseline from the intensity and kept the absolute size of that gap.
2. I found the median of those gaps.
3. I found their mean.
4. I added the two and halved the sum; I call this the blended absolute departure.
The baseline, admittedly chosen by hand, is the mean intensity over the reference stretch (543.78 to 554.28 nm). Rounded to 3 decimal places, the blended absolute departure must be 0.084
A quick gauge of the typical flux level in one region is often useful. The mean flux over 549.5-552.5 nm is 5.52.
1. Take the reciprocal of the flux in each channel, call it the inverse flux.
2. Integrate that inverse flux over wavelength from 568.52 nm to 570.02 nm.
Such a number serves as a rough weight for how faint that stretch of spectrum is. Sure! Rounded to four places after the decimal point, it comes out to 0.2680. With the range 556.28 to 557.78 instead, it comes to 0.2717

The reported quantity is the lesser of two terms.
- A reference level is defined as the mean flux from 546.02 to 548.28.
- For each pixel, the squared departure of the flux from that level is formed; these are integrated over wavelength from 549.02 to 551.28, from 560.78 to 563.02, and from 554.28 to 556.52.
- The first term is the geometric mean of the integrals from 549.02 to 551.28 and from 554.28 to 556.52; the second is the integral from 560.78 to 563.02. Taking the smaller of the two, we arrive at 0.045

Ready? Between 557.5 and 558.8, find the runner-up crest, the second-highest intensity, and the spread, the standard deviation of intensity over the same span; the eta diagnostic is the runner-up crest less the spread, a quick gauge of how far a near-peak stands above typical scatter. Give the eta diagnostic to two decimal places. 5.53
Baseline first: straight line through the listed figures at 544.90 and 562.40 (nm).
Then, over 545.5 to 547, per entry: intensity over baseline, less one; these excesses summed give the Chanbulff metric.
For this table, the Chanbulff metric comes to 0.2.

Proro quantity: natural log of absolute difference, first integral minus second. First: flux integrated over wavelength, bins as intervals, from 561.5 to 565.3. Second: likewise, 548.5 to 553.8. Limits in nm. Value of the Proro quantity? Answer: 2.1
